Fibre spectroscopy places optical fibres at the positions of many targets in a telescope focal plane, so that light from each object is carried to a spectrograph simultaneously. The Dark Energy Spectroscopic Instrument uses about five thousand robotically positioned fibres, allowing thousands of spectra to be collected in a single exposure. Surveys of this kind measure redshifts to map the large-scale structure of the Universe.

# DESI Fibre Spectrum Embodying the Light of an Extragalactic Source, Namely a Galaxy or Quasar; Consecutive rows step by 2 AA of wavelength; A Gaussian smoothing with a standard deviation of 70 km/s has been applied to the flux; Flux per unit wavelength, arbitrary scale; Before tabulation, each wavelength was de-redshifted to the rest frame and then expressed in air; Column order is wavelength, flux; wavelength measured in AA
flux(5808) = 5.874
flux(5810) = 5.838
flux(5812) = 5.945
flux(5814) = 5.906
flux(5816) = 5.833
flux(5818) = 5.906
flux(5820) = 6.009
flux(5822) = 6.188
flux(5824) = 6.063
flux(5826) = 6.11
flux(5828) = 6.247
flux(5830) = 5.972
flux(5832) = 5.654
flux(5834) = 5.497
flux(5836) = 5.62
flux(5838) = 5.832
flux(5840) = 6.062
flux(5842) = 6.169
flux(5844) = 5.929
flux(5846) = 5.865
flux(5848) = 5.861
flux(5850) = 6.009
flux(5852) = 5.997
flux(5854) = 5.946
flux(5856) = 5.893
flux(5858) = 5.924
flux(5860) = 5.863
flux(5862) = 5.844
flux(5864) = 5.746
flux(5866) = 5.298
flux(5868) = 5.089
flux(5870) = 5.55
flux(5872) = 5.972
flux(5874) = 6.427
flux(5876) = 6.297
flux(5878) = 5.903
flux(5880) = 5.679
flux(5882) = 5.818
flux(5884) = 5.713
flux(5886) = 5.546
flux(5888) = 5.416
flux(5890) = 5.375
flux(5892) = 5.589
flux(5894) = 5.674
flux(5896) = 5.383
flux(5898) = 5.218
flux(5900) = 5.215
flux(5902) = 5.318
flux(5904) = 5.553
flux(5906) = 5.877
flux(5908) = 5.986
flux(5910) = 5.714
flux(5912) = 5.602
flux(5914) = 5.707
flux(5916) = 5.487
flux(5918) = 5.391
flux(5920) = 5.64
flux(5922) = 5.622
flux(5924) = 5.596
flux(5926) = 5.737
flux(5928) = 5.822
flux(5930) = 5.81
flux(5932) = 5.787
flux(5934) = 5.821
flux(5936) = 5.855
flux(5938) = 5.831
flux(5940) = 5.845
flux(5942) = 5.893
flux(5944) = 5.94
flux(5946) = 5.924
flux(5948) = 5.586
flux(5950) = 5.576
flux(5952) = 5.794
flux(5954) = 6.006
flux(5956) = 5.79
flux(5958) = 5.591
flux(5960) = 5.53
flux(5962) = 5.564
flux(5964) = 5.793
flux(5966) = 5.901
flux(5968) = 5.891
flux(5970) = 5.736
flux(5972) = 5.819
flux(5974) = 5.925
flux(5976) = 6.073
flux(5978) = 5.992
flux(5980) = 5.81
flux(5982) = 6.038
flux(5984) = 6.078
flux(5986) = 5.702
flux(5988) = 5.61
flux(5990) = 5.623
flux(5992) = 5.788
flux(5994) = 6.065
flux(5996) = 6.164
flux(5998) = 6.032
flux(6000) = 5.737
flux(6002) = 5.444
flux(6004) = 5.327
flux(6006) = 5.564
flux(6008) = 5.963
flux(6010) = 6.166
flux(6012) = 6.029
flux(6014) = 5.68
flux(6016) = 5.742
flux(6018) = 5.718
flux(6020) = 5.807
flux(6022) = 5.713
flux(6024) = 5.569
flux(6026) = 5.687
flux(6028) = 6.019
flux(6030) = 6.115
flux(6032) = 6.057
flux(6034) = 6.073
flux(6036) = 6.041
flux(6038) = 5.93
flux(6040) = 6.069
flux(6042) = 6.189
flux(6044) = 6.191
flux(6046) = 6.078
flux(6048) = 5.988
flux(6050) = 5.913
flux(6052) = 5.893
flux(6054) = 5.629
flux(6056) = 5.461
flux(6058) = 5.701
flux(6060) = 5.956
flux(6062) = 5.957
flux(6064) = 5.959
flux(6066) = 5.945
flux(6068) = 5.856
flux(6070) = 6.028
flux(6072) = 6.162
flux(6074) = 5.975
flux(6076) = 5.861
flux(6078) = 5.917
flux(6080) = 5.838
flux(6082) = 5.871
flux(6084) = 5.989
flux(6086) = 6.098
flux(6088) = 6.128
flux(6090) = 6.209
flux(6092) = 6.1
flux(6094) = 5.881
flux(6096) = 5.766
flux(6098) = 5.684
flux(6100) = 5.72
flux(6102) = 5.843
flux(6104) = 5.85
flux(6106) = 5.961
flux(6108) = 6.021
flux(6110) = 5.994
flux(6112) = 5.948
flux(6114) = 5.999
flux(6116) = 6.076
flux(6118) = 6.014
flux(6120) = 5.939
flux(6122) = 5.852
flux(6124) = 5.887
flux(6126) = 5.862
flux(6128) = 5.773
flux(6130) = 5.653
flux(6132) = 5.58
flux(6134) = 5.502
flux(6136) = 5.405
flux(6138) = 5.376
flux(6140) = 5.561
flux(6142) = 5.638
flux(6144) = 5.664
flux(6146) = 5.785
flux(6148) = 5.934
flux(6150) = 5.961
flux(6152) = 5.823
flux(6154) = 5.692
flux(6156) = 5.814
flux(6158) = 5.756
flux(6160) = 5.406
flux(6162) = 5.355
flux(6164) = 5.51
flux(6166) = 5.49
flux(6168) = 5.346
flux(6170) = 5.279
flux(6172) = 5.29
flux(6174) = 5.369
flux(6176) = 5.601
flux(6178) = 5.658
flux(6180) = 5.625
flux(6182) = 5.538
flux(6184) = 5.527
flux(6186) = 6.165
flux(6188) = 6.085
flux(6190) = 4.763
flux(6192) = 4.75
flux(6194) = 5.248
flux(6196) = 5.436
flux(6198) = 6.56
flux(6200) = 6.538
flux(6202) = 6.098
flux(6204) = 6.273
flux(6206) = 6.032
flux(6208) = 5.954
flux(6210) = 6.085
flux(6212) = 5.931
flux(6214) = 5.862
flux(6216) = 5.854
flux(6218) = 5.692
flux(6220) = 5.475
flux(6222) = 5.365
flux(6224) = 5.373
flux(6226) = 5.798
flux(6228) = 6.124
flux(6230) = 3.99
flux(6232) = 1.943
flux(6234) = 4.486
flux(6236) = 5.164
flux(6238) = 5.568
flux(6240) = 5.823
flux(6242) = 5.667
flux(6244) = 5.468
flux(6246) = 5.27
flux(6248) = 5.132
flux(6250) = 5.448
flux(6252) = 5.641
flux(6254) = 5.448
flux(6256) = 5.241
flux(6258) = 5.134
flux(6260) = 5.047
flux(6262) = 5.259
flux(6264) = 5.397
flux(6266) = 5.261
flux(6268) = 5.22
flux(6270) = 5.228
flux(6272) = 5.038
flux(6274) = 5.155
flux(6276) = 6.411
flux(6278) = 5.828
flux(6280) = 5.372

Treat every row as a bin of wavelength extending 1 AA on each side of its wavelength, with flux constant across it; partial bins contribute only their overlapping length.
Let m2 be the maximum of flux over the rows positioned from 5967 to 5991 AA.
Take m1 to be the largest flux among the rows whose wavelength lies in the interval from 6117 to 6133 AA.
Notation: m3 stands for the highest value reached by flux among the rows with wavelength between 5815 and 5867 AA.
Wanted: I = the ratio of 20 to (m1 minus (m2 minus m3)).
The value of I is 3.23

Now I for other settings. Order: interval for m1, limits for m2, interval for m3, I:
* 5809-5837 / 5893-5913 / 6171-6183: 3.38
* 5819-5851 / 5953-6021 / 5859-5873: 3.30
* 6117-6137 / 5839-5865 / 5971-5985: 3.38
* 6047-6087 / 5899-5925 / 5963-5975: 3.28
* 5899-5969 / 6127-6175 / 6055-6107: 3.20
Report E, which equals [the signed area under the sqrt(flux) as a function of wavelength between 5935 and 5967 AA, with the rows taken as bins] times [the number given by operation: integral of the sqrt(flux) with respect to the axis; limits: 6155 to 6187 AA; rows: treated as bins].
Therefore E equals 5794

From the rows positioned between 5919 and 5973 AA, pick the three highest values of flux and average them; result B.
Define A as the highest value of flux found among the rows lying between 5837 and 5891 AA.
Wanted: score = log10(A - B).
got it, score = -0.33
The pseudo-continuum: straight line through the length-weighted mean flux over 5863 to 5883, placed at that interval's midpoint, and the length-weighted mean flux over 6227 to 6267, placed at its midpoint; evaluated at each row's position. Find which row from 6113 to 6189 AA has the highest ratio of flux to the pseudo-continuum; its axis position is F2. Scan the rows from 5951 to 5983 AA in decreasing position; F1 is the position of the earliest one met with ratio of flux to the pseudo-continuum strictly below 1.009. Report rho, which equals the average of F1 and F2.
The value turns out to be 6074 AA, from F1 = 5962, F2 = 6186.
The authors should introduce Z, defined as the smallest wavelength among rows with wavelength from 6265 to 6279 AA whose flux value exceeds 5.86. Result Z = 6276 AA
